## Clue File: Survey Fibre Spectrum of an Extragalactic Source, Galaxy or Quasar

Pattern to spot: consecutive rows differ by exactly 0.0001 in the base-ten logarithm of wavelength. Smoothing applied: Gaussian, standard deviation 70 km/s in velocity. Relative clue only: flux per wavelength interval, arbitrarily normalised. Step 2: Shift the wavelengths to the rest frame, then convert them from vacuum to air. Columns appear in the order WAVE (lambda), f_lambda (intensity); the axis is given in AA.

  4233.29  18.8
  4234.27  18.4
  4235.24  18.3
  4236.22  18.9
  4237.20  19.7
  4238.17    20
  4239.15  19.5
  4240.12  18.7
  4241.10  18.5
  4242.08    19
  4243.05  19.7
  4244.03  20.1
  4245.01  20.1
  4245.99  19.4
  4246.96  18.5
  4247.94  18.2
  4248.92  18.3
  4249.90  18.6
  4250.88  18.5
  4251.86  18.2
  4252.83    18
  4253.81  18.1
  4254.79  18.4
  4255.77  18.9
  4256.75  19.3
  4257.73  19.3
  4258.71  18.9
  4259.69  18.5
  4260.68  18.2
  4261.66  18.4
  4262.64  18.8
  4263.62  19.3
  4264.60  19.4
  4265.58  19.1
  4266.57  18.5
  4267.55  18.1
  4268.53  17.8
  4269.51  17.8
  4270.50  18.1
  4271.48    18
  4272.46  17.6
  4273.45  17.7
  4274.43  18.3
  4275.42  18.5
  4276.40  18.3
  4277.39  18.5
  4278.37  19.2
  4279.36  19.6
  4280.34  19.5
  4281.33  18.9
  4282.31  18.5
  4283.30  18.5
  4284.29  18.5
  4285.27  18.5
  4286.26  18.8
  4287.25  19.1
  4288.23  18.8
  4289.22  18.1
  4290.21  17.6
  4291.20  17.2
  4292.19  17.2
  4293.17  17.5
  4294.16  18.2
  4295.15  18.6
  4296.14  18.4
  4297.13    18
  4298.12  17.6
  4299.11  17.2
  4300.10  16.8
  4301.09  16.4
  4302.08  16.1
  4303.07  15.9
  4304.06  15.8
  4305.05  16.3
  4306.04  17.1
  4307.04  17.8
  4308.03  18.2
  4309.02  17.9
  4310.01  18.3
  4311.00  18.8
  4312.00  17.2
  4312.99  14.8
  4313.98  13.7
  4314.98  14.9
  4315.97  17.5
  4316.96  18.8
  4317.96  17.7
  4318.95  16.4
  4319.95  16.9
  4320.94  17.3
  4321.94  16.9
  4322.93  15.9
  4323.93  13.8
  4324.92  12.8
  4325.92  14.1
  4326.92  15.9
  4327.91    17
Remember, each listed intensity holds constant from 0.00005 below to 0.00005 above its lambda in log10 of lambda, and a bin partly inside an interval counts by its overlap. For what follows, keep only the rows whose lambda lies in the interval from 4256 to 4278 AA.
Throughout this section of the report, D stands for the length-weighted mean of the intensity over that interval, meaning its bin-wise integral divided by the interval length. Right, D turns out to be 18.5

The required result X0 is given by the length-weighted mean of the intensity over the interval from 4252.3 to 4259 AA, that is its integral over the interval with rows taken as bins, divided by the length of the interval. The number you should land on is 18.7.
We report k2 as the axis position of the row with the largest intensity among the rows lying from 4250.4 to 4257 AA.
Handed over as 4256.75 AA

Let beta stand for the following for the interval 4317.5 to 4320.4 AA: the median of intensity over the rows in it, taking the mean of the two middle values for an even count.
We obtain 16.9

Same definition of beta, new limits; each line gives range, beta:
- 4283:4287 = 18.5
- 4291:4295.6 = 17.5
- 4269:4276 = 18.0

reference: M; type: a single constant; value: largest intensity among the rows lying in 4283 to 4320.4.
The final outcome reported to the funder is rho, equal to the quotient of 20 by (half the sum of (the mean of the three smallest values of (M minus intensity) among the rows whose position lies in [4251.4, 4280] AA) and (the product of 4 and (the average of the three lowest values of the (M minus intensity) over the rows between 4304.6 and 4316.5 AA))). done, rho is 17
